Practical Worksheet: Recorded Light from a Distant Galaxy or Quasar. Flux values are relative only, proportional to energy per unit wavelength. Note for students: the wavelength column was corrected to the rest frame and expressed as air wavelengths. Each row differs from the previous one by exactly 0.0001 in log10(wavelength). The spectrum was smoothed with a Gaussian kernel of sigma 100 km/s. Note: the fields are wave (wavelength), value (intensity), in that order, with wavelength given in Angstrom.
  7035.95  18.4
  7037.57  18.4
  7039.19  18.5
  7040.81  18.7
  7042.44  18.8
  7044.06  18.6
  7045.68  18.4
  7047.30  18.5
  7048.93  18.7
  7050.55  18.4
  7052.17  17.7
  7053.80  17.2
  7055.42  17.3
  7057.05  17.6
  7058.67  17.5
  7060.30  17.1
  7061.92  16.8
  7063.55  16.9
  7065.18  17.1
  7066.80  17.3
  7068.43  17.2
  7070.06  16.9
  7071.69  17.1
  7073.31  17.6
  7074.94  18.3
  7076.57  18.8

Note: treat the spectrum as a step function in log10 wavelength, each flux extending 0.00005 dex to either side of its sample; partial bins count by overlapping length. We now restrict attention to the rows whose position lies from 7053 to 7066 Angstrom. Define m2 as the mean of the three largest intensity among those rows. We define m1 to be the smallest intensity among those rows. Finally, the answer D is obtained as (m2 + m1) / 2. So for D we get 17.1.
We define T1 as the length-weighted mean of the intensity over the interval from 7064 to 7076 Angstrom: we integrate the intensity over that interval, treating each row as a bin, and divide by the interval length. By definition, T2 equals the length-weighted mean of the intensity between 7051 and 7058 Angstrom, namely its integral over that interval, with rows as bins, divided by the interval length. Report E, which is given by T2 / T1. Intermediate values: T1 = 17.4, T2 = 17.5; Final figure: 1.01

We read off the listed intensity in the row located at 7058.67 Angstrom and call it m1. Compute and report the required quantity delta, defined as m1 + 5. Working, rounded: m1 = 17.5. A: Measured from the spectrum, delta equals 22.5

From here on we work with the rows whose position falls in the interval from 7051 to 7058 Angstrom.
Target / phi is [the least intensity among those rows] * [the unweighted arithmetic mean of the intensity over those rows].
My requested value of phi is 300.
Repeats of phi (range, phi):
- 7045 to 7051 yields 340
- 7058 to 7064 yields 287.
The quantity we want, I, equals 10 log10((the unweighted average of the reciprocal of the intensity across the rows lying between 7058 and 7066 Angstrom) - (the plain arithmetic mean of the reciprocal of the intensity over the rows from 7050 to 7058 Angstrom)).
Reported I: -27.4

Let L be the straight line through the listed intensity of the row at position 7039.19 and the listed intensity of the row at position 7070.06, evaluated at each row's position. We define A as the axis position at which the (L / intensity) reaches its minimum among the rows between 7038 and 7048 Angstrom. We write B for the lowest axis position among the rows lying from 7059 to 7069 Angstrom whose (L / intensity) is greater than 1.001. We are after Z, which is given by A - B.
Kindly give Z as -17.9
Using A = 7042.44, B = 7060.30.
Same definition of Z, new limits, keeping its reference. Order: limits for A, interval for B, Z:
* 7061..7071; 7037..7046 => 29.2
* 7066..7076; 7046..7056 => 22.8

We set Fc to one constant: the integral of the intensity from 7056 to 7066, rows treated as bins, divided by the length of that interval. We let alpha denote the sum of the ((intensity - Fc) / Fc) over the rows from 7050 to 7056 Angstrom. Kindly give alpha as 0.11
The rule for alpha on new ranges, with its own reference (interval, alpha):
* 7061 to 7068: -0.03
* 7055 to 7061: 0.05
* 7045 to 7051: 0.31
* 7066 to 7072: -0.01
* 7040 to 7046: 0.34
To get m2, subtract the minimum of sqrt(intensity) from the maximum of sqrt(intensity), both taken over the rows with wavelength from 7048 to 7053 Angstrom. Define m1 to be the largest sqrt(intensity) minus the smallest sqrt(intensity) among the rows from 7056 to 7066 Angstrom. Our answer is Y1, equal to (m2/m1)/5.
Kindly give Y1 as 0.24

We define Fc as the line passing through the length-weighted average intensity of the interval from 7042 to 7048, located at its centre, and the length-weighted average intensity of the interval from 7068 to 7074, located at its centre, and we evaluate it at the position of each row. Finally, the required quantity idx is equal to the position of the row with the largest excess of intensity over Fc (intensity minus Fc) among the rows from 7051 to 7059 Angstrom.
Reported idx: 7057.05 Angstrom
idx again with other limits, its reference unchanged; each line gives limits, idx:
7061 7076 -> 7074.94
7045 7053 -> 7048.93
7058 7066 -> 7058.67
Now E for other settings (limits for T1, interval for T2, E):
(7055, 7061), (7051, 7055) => 1.01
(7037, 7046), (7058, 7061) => 0.93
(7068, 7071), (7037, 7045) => 1.09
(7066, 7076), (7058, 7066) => 0.98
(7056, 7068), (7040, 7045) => 1.09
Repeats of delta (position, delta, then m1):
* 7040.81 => 23.7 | 18.7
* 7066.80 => 22.3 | 17.3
